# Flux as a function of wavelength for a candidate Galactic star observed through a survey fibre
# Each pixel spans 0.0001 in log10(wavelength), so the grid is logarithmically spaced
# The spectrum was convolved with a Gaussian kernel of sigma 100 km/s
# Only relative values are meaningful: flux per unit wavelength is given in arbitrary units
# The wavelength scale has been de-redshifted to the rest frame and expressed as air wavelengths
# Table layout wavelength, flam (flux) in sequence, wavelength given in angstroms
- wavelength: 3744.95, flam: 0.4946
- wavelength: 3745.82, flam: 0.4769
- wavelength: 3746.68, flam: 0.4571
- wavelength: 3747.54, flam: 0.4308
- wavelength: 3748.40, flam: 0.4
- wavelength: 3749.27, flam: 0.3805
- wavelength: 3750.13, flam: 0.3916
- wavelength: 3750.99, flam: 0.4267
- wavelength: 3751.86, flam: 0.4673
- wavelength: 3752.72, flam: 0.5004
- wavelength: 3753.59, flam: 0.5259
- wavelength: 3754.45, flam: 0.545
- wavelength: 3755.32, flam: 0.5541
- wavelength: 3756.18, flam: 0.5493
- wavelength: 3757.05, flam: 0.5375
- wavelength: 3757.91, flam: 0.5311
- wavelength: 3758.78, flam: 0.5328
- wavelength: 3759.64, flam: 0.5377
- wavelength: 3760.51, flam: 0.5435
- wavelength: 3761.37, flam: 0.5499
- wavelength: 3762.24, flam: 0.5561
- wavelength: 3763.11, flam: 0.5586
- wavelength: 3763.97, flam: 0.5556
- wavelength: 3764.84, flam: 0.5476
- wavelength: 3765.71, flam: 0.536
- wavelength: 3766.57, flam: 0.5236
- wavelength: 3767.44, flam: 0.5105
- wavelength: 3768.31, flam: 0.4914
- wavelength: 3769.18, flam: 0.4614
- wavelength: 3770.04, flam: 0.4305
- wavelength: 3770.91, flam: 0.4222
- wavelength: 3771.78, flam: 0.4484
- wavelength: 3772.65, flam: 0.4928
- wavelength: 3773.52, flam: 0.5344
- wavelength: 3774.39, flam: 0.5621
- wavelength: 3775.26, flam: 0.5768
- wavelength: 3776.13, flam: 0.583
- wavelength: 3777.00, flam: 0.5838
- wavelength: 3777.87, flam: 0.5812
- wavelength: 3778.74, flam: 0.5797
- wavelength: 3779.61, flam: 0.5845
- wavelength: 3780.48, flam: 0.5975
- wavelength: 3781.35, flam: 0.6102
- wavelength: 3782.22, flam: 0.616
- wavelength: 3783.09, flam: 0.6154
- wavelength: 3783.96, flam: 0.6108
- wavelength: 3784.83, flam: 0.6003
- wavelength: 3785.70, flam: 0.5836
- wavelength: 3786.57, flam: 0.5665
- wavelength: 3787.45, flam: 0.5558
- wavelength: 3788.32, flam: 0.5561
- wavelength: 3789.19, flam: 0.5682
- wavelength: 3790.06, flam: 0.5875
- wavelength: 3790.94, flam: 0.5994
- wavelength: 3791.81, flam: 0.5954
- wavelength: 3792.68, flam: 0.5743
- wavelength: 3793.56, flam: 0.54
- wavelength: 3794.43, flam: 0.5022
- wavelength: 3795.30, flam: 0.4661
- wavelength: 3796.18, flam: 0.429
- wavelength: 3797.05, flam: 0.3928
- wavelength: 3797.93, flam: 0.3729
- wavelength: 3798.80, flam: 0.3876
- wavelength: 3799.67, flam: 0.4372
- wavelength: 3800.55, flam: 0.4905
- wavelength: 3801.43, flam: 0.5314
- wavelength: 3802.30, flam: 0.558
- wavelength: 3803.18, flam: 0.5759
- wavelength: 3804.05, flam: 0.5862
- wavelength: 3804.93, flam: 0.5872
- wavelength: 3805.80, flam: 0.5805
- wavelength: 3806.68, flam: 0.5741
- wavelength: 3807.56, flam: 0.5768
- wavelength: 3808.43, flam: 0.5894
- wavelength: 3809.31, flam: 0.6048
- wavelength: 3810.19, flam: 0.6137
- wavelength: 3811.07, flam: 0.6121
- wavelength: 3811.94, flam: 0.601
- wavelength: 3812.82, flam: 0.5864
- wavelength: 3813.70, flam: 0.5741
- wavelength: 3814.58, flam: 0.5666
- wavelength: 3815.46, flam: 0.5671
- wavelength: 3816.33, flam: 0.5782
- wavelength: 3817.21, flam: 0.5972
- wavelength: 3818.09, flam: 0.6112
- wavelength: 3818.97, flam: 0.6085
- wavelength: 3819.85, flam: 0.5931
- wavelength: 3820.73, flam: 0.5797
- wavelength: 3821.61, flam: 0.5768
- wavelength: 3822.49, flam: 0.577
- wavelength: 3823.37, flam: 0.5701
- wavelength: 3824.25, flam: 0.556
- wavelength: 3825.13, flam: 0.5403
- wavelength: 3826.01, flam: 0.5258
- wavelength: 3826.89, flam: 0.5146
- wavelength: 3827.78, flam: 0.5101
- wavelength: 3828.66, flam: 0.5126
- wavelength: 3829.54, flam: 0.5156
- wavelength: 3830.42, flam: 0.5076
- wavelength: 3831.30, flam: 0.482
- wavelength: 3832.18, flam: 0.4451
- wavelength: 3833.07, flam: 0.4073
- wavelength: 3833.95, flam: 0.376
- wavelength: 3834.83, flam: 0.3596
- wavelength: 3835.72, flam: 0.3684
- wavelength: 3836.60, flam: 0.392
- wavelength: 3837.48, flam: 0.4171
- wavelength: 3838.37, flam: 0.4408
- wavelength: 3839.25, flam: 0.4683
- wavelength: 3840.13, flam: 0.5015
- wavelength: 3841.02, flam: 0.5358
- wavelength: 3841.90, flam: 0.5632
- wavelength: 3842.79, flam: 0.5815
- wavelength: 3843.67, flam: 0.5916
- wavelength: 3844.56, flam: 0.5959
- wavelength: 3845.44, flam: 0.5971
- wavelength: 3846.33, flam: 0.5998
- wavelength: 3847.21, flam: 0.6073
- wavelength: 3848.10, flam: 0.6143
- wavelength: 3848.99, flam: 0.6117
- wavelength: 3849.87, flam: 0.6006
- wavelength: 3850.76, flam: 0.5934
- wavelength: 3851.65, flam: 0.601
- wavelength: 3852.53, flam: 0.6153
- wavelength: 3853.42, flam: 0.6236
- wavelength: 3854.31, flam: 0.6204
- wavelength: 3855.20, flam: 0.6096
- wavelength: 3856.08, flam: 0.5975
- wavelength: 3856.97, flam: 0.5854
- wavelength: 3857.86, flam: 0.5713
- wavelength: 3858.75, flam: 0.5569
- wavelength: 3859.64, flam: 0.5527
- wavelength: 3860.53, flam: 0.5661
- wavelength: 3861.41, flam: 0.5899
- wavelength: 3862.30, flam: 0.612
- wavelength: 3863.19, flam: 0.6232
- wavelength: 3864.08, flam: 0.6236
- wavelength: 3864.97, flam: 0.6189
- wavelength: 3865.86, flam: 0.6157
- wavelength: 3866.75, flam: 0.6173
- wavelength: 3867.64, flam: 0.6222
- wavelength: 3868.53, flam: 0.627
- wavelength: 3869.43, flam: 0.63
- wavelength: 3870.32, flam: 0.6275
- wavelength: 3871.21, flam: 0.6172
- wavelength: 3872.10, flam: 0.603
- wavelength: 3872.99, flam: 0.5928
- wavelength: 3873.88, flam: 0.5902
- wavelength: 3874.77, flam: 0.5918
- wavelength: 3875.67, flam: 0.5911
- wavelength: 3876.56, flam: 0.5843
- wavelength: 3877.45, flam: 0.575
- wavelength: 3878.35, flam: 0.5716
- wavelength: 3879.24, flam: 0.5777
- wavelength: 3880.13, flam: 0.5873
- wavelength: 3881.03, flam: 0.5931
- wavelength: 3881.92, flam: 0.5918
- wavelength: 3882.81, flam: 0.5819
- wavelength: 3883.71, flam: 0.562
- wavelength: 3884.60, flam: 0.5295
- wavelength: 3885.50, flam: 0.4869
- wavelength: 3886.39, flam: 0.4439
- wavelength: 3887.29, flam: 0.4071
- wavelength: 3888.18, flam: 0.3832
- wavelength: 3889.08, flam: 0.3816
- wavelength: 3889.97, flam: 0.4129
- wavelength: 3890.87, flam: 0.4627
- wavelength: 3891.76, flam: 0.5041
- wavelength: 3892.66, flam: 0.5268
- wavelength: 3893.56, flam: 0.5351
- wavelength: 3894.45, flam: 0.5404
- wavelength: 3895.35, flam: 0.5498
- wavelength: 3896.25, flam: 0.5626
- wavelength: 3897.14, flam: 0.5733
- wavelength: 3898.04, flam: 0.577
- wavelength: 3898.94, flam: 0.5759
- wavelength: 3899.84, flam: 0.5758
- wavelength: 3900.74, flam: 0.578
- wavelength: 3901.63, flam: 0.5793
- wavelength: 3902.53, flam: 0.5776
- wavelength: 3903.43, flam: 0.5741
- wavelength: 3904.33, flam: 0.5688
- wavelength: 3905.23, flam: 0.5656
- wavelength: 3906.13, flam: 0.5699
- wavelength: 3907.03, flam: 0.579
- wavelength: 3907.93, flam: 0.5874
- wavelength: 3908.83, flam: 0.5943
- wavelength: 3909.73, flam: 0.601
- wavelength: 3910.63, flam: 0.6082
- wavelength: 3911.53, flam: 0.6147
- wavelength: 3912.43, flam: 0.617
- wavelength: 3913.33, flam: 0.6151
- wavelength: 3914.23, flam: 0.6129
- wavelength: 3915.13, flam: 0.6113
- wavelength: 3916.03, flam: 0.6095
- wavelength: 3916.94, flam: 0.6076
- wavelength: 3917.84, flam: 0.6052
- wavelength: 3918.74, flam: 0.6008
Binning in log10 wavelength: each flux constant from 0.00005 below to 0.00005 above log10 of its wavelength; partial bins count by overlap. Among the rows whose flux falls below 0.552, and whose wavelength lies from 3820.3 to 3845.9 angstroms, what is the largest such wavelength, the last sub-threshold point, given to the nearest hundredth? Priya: 3841.02 angstroms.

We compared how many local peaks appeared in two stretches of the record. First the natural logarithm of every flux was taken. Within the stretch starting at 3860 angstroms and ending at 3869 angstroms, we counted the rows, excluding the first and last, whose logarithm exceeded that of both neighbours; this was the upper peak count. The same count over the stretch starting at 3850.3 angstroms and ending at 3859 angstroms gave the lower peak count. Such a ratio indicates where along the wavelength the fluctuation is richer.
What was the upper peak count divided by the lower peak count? 1.0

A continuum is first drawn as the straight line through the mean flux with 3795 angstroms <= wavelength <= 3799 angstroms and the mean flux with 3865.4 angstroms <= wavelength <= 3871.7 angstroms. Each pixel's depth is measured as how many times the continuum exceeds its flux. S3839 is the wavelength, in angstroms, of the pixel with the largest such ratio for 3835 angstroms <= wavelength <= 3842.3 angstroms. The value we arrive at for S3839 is 3835.72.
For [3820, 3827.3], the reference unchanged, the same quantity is 3826.89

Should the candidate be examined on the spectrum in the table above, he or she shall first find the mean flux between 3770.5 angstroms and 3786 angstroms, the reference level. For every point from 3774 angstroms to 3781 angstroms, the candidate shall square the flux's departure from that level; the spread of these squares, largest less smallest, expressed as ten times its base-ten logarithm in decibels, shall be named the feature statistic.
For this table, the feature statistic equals -30.0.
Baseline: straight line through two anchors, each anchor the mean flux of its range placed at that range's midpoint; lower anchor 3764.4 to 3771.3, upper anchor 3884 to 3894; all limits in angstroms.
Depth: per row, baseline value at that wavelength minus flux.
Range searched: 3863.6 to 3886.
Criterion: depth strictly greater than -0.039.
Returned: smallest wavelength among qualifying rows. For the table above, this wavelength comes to 3885.50 angstroms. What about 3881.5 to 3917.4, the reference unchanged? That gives 3885.50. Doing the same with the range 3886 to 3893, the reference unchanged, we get 3886.39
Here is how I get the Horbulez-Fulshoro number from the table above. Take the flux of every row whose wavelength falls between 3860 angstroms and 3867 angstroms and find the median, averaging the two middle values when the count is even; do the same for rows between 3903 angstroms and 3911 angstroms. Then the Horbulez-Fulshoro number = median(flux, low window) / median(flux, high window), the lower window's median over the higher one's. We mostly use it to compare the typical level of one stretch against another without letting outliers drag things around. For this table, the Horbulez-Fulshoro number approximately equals 1.06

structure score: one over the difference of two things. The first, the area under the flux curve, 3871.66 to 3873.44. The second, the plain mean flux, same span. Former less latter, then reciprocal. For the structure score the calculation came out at 2.14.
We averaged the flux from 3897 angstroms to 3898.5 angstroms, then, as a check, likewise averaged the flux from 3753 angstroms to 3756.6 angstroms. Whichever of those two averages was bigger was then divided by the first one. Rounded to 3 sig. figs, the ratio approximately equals 1.00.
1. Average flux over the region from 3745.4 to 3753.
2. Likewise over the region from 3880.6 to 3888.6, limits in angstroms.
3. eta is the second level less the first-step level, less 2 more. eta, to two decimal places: -1.93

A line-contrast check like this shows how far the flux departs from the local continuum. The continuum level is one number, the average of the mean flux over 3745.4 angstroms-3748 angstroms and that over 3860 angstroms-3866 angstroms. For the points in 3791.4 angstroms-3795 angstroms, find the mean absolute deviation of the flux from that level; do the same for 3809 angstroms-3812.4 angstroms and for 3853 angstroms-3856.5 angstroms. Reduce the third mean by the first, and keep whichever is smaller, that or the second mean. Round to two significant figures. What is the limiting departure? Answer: 0.045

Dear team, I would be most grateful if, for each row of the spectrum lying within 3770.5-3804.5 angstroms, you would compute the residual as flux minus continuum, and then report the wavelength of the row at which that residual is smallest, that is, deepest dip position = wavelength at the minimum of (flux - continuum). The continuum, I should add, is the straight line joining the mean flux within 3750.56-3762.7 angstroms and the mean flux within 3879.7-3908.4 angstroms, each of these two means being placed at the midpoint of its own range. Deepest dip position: 3797.93 angstroms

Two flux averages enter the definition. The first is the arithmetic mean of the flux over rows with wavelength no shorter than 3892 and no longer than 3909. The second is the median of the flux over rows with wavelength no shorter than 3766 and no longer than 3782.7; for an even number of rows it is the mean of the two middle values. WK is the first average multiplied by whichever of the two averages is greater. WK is 0.32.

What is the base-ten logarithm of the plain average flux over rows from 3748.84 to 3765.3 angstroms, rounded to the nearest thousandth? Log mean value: -0.288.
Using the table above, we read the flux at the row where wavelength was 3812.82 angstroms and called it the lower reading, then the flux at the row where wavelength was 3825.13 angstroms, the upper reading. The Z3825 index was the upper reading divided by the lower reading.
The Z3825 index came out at 0.92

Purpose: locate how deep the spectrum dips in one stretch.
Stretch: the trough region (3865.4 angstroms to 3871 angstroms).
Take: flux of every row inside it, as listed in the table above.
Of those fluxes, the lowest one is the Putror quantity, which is 0.6157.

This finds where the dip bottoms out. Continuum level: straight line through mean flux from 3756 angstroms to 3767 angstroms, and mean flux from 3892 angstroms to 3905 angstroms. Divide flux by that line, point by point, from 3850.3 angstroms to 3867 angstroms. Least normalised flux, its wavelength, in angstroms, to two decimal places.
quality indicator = 3859.64 angstroms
